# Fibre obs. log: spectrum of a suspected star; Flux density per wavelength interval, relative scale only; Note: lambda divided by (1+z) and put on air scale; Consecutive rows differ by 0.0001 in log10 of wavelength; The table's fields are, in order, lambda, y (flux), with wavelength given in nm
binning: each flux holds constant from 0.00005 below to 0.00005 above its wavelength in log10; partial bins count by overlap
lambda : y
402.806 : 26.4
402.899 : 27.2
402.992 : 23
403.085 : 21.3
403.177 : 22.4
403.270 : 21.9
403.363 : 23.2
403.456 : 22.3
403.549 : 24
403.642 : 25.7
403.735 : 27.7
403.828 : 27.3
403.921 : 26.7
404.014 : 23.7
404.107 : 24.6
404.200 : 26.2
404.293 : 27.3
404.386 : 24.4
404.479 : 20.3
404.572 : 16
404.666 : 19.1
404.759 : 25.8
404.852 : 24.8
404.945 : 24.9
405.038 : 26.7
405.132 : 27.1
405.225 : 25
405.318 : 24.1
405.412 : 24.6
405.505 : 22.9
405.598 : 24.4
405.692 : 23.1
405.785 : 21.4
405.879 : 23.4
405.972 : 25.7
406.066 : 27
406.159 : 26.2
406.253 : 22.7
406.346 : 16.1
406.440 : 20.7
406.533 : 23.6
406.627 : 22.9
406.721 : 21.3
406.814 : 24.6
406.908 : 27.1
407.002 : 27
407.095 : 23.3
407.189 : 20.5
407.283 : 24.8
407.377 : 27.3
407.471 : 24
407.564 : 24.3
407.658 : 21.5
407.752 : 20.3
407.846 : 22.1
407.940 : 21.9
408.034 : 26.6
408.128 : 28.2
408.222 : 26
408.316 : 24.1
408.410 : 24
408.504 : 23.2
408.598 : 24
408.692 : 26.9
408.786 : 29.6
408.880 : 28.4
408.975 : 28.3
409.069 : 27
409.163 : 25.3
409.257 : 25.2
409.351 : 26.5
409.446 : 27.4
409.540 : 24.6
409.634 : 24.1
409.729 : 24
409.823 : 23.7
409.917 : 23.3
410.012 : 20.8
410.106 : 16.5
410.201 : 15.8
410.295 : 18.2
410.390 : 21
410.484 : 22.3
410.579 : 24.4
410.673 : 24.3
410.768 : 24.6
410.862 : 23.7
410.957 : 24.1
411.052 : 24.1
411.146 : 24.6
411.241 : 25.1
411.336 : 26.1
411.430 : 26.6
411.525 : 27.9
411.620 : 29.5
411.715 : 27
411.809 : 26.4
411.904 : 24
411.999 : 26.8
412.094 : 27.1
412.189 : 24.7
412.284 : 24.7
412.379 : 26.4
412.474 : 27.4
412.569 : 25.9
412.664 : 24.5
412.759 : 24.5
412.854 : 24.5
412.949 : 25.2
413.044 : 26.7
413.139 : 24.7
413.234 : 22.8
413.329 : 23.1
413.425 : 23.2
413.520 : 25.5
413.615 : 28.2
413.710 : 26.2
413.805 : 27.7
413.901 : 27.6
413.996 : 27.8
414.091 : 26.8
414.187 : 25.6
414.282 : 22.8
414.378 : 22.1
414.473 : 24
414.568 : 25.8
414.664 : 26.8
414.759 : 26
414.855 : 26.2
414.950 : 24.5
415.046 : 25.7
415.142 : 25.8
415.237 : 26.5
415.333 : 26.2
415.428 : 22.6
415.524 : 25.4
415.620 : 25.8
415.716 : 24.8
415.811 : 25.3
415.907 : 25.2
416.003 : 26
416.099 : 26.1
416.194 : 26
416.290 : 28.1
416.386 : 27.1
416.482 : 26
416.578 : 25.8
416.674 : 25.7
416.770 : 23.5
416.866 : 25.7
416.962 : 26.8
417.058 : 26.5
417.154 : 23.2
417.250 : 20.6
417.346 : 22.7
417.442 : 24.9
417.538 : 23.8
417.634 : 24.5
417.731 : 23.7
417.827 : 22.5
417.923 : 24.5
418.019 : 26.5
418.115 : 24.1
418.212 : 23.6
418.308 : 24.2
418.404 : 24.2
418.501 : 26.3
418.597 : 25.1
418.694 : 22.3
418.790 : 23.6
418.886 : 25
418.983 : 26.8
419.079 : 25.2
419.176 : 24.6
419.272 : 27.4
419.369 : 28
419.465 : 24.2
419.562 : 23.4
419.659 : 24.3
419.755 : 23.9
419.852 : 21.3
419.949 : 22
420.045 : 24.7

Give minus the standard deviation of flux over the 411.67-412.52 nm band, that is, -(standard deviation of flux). -1.2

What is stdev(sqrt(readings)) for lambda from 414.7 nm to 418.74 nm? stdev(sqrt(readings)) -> 0.15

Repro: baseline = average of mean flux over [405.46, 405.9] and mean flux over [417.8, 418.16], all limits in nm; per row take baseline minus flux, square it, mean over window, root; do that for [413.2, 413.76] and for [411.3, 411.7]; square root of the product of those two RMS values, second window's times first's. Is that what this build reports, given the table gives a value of 3.0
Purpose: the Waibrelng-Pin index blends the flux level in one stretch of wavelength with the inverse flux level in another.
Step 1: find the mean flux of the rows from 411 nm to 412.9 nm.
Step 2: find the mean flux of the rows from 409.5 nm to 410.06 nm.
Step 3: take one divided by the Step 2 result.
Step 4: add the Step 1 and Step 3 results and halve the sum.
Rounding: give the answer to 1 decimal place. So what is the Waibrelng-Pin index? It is 13.0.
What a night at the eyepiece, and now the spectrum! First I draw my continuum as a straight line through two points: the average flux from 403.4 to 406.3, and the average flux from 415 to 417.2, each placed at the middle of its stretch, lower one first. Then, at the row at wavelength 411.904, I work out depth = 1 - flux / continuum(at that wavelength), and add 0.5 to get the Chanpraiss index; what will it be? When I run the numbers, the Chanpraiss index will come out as 0.55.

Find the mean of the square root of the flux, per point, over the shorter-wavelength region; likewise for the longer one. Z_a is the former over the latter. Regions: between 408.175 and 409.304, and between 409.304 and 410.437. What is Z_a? 1.09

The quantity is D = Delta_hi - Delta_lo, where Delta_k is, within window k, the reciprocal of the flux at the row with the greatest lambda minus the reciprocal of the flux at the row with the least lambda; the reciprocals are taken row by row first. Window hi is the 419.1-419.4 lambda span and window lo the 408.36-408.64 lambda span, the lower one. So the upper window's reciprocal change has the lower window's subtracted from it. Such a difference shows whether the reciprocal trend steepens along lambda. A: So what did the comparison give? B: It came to -0.005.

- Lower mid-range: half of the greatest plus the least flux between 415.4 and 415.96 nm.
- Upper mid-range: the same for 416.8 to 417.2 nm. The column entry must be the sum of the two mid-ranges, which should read 49.2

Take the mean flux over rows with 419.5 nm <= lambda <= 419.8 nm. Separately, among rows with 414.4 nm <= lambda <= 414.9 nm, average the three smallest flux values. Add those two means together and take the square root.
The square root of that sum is 7.01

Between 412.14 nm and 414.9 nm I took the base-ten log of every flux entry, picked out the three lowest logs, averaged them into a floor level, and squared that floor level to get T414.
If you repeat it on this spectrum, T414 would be 1.83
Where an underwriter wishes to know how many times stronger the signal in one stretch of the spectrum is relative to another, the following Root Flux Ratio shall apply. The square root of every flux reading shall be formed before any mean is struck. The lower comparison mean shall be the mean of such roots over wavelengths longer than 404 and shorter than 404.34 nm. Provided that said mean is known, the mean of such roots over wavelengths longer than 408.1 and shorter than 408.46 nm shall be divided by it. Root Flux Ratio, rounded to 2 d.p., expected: 1.00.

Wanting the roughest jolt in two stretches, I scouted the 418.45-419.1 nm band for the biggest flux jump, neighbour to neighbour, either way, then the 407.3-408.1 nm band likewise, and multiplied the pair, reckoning 13.2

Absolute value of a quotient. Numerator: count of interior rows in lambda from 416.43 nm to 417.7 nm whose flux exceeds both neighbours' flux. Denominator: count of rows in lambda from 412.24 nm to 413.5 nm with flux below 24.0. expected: 0.67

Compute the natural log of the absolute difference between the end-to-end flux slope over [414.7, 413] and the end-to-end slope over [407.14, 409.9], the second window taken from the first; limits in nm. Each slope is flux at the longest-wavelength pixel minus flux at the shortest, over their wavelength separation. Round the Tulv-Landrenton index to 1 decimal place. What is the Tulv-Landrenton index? 0.1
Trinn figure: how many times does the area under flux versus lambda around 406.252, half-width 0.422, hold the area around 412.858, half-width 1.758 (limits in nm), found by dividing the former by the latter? 0.22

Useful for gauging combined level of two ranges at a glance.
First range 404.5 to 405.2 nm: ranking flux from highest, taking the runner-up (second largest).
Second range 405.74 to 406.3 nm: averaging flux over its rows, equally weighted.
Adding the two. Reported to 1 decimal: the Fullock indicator 51.1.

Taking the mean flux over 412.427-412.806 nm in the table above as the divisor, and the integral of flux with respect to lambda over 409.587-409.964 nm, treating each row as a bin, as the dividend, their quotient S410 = 0.35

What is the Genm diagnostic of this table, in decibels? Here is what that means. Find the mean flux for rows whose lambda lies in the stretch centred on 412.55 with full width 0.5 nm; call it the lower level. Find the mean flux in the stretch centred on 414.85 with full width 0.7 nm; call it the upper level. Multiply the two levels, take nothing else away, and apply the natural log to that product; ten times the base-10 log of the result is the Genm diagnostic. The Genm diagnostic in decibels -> 8.13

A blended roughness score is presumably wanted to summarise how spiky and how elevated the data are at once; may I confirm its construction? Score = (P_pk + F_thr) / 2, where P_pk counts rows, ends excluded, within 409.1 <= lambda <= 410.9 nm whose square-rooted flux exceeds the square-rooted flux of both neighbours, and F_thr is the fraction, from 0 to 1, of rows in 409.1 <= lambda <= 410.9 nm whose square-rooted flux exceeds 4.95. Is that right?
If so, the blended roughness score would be 1.66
